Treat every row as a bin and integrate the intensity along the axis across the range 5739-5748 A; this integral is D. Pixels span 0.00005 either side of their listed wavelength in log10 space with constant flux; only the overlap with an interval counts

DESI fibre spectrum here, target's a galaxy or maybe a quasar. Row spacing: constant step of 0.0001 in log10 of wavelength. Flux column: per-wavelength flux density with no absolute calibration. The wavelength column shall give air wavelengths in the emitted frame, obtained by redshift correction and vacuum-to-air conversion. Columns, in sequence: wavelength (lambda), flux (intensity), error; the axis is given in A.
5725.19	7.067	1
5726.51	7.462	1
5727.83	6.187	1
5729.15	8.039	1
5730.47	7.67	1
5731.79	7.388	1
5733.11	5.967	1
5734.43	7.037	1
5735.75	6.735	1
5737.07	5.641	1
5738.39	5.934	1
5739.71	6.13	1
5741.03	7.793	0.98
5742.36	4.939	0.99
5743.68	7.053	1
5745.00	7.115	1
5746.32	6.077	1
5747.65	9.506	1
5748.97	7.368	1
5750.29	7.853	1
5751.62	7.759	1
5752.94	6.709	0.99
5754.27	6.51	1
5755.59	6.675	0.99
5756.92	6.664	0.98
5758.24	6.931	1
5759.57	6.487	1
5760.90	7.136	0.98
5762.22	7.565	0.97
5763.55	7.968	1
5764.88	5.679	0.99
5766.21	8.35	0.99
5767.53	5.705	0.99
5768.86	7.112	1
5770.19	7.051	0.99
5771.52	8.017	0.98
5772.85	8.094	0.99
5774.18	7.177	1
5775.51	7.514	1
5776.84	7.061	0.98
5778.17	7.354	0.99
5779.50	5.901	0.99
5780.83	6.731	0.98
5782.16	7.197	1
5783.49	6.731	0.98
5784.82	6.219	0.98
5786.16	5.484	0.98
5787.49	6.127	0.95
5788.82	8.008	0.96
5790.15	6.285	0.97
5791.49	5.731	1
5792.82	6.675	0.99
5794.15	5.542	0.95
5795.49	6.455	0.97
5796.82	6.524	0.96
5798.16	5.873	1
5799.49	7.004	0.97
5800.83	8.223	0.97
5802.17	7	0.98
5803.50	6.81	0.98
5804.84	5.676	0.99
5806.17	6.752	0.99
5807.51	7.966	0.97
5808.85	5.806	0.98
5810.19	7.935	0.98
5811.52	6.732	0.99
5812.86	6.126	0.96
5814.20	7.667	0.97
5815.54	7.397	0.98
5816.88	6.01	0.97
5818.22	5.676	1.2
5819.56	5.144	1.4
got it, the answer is 61.6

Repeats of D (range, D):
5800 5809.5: 65.5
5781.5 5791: 62.3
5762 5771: 63.4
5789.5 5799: 58.6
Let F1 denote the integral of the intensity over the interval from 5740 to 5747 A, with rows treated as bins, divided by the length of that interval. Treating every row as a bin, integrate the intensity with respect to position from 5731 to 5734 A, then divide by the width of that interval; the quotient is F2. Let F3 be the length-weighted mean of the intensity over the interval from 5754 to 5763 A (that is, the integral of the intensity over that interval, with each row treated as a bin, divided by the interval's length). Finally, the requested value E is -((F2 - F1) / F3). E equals -0.03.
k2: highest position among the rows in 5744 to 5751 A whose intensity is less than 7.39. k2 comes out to 5748.97 A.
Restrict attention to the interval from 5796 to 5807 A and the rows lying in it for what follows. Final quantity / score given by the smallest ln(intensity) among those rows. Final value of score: 1.74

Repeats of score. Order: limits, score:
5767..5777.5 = 1.74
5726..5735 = 1.79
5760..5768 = 1.74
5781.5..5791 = 1.70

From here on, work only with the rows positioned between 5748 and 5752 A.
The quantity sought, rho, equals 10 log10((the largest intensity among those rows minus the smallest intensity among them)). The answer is -3.1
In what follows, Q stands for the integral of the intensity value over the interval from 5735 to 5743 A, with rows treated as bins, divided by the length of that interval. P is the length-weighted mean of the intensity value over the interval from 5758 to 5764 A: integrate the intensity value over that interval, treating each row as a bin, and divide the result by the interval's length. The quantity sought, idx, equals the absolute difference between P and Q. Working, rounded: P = 7.2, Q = 6.21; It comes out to 1.00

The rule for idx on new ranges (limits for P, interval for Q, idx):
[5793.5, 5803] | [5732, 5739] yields 0.32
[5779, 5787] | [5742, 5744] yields 0.40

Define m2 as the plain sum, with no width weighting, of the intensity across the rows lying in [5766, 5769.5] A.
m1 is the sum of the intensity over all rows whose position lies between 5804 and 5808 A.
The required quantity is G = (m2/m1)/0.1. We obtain 10.4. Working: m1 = 20.4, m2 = 21.2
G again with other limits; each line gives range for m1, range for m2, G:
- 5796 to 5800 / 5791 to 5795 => 9.3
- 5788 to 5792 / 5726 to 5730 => 10.8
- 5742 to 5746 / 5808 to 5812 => 10.7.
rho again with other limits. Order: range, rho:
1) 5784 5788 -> -1.3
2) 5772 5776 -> -0.4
